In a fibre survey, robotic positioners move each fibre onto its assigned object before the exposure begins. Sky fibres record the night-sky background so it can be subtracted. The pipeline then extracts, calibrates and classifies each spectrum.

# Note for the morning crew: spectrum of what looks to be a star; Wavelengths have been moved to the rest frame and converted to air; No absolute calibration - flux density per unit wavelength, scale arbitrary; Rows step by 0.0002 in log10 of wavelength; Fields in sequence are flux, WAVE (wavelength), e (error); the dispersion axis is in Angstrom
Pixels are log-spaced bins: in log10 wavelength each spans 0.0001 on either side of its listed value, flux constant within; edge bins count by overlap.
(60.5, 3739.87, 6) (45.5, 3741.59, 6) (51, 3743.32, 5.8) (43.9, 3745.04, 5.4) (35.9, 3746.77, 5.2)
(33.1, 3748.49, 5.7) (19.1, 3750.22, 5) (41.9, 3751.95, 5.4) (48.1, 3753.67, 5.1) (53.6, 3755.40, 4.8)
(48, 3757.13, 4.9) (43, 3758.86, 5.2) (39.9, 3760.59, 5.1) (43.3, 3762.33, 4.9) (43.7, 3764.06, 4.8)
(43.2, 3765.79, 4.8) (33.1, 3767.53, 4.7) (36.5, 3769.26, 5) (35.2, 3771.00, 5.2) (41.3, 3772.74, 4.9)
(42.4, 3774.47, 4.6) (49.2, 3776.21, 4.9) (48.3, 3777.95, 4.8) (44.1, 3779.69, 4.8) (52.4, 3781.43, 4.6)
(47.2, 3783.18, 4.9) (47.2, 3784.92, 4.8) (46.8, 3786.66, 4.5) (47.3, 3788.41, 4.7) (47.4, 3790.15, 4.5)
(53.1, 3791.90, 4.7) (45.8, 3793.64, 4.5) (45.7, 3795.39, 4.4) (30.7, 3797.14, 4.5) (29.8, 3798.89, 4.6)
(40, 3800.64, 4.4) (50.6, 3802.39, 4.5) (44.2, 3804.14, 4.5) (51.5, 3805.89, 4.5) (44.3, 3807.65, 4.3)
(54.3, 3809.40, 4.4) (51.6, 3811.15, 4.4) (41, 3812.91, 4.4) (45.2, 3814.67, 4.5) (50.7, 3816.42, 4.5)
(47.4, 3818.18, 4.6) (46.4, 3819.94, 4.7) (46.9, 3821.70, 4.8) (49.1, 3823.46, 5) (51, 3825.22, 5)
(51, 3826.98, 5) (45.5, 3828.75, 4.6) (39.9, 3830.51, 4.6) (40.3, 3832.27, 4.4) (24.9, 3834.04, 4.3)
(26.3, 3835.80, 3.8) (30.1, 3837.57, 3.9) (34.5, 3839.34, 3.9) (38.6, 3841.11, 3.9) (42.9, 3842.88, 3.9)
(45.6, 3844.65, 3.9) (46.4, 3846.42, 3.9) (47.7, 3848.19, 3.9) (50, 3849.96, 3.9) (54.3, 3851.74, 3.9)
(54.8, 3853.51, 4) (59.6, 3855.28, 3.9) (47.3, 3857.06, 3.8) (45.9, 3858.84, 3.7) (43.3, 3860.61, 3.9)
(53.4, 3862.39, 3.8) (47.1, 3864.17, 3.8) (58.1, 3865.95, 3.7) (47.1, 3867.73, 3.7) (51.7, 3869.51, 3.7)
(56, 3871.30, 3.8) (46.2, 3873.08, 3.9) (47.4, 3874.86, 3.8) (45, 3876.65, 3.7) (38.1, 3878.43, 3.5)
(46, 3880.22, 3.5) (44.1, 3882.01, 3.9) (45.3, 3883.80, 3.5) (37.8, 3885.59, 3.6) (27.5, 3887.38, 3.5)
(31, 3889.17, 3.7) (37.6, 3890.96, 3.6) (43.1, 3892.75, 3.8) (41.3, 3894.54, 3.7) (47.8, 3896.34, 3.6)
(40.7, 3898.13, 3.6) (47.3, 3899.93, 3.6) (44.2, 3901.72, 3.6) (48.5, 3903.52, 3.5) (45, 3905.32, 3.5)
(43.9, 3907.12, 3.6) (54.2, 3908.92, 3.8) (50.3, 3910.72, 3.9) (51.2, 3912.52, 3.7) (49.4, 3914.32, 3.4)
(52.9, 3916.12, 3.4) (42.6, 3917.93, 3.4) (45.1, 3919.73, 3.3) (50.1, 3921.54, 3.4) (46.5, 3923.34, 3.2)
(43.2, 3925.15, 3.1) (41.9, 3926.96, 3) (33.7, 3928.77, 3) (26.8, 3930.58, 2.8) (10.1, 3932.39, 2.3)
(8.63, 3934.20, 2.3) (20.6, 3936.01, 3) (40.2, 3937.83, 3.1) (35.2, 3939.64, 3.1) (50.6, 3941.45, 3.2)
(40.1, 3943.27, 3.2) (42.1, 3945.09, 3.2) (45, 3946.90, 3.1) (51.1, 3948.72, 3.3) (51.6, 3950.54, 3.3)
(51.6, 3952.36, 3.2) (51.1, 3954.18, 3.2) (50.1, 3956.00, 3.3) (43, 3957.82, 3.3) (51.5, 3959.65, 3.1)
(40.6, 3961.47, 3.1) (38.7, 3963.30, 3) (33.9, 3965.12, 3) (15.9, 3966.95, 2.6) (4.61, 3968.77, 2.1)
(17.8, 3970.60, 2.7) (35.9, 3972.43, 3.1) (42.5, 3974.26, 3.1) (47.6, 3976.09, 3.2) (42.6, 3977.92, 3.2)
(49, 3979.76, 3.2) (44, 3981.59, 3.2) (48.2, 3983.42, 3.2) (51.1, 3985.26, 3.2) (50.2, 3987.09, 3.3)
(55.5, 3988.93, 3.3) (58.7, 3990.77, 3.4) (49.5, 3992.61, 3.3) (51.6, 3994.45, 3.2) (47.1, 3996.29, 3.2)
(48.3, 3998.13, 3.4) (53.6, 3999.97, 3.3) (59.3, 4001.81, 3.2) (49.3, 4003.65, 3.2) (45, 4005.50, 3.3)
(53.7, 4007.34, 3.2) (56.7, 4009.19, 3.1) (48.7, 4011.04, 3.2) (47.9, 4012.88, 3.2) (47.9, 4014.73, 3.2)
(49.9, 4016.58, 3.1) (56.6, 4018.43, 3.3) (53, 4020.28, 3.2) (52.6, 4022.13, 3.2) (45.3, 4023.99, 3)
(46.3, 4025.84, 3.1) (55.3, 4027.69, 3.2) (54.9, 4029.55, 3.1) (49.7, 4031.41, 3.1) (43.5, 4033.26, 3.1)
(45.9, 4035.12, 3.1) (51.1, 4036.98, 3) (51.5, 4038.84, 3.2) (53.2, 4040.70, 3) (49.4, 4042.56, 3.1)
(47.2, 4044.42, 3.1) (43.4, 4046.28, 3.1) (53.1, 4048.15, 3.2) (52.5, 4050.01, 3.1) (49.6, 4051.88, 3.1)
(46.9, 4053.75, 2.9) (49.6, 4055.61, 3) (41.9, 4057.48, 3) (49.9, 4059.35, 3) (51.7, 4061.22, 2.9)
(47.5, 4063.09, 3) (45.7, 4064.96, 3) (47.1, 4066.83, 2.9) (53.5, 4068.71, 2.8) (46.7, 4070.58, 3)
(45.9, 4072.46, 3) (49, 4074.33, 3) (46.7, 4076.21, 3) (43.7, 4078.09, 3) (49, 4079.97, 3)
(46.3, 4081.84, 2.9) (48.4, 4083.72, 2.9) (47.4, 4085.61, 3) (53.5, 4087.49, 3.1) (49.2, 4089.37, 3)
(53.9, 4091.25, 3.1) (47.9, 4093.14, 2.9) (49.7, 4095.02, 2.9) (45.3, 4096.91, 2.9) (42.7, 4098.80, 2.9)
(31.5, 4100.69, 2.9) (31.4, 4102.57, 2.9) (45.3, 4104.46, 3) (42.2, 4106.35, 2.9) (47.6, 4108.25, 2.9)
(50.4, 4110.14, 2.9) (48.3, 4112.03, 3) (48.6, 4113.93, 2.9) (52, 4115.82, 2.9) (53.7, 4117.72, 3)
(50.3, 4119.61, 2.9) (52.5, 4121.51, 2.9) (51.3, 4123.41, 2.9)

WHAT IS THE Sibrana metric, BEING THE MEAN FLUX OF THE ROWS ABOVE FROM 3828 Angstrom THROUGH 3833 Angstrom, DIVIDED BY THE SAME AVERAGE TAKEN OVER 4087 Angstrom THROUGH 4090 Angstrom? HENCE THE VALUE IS 0.82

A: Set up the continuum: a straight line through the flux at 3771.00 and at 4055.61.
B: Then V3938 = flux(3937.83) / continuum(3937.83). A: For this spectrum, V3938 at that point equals 0.92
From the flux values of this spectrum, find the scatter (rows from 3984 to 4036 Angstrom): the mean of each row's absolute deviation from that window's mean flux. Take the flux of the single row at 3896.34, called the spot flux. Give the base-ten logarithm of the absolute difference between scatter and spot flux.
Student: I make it 1.65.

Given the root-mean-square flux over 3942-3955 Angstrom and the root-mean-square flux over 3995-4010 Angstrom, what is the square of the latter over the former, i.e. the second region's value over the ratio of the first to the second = 56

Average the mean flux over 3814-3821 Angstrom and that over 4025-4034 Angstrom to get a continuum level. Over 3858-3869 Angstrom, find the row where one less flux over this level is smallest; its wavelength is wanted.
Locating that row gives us 3865.95 Angstrom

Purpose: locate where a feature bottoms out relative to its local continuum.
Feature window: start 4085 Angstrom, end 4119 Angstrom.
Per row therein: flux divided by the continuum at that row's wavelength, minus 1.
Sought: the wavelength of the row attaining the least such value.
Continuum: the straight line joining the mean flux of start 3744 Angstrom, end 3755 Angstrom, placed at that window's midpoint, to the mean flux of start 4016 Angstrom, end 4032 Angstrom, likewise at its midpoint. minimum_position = 4102.57 Angstrom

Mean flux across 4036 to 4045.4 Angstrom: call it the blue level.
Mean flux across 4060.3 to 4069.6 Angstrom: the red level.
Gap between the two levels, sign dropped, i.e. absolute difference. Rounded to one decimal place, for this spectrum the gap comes 1.4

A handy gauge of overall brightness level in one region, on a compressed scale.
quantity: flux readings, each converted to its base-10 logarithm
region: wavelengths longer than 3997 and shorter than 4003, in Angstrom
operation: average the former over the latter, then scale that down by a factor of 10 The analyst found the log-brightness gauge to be 0.173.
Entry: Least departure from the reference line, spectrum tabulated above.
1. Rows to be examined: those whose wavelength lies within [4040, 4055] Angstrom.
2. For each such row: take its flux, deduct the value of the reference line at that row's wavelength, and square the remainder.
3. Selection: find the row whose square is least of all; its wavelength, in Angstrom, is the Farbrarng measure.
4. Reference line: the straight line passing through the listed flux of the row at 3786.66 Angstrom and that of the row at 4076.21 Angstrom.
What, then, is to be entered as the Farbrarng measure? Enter 4053.75 Angstrom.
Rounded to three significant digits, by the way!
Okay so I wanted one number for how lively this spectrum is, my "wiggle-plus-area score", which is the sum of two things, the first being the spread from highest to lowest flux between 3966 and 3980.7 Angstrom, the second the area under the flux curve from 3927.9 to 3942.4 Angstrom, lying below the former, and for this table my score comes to 454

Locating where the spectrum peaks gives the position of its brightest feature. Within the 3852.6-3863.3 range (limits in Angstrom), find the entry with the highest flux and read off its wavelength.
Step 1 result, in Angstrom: 3855.28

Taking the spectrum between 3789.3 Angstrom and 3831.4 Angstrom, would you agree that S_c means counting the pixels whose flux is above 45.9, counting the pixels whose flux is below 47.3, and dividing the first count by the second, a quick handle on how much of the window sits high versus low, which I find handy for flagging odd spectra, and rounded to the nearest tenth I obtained 1.0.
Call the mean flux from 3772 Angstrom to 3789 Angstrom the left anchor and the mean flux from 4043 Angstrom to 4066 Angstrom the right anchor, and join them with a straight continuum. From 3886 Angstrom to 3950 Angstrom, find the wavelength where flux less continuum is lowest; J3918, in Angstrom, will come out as 3934.20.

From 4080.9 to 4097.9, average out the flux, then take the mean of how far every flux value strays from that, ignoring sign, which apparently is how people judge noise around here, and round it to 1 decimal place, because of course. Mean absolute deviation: 2.2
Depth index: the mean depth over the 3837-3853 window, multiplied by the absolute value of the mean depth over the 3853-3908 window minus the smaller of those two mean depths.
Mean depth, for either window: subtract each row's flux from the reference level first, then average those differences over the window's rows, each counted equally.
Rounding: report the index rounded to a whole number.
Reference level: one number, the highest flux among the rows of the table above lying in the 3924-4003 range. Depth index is 0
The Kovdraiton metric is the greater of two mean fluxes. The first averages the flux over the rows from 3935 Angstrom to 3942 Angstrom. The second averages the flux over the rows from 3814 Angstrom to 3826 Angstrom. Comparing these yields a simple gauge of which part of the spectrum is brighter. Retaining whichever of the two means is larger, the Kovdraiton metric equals 48.1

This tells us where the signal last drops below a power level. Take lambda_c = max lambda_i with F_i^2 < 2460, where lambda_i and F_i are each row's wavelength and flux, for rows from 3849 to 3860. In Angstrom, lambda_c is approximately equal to 3858.84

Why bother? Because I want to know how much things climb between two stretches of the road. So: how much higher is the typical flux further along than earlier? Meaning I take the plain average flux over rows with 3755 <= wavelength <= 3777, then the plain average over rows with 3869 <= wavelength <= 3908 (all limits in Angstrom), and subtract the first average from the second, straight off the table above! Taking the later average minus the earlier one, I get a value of 1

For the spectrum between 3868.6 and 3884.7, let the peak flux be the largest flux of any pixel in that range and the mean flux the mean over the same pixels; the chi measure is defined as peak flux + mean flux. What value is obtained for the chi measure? 103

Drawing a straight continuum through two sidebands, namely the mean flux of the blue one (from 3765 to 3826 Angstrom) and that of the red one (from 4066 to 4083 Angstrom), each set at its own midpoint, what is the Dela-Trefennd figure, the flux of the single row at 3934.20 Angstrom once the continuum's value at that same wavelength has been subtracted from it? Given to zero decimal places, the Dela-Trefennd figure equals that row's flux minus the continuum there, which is -38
